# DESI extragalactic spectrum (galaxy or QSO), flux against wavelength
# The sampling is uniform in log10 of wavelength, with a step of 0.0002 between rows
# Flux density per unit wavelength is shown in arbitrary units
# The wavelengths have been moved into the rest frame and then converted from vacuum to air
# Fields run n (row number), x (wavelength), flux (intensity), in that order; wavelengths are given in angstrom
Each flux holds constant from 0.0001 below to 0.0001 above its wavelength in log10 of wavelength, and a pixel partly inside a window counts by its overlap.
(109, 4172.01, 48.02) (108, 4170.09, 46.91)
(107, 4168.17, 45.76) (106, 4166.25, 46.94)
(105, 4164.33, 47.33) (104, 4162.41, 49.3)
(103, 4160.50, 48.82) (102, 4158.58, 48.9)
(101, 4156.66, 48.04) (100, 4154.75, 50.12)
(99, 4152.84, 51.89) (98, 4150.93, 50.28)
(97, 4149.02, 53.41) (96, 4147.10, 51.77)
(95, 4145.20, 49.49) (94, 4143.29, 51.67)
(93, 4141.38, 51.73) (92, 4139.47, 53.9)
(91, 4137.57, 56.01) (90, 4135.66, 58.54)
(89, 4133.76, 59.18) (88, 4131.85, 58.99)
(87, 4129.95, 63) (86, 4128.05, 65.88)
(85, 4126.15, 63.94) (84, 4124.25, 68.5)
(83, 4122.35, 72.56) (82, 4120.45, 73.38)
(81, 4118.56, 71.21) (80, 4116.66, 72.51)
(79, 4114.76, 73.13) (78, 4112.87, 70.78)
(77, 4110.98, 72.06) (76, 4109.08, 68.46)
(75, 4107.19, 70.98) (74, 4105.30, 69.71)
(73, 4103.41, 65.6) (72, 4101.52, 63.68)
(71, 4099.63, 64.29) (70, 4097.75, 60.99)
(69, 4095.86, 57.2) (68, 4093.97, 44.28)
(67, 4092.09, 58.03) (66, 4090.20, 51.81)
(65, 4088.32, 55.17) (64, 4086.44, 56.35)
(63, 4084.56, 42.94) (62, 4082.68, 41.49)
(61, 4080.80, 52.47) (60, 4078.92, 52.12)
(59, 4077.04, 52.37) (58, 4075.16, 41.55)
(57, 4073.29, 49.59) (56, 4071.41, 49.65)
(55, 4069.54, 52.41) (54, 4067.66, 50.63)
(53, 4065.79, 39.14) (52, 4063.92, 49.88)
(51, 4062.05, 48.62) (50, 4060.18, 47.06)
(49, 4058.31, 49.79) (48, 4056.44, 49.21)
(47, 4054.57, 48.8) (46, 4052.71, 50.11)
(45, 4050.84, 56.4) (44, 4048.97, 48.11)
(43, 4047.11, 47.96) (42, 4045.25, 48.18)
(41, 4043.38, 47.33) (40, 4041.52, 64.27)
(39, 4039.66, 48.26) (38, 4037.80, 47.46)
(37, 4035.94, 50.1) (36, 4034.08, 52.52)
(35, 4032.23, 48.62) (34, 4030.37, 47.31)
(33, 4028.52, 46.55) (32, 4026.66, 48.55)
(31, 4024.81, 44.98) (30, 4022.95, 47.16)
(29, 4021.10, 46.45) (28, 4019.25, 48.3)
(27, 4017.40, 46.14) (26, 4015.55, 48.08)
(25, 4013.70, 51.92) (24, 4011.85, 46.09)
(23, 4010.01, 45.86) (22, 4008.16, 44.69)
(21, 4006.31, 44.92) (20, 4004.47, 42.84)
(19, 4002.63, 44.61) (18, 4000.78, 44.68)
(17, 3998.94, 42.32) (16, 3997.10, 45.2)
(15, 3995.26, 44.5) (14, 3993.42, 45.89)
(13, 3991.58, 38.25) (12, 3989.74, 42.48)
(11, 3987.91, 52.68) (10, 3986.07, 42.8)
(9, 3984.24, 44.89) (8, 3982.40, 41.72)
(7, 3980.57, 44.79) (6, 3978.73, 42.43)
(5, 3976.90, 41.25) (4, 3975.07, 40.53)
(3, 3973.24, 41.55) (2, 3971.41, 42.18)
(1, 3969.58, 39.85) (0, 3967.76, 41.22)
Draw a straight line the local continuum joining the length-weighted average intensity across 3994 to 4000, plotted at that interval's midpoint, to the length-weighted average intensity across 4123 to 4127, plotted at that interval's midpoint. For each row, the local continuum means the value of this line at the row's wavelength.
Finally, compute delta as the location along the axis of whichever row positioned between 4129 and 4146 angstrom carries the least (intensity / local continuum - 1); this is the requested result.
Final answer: 4145.20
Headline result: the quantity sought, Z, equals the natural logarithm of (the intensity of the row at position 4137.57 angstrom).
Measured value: 4.03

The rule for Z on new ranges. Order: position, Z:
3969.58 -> 3.69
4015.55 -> 3.87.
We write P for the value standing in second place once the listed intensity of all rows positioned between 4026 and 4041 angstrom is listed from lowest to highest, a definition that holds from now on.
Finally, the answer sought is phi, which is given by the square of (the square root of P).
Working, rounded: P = 47.31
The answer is 47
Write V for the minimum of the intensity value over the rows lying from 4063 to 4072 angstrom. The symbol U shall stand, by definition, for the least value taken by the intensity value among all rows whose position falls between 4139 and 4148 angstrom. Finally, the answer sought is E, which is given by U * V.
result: 1937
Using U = 49.49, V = 39.14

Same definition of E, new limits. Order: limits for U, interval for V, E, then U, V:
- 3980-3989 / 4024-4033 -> 1877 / 41.72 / 44.98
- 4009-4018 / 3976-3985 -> 1892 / 45.86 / 41.25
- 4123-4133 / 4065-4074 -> 2309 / 58.99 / 39.14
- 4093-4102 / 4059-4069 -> 1733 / 44.28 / 39.14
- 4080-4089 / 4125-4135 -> 2447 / 41.49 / 58.99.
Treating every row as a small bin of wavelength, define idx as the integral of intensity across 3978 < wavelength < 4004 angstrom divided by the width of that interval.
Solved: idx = 44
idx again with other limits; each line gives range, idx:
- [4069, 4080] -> 50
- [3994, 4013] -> 45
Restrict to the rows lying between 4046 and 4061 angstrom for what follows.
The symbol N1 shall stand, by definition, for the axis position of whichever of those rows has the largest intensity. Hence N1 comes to 4050.84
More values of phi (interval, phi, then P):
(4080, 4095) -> 43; 42.94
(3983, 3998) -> 42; 42.48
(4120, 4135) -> 59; 59.18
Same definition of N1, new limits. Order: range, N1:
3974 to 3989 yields 3987.91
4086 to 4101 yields 4099.63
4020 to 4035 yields 4034.08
